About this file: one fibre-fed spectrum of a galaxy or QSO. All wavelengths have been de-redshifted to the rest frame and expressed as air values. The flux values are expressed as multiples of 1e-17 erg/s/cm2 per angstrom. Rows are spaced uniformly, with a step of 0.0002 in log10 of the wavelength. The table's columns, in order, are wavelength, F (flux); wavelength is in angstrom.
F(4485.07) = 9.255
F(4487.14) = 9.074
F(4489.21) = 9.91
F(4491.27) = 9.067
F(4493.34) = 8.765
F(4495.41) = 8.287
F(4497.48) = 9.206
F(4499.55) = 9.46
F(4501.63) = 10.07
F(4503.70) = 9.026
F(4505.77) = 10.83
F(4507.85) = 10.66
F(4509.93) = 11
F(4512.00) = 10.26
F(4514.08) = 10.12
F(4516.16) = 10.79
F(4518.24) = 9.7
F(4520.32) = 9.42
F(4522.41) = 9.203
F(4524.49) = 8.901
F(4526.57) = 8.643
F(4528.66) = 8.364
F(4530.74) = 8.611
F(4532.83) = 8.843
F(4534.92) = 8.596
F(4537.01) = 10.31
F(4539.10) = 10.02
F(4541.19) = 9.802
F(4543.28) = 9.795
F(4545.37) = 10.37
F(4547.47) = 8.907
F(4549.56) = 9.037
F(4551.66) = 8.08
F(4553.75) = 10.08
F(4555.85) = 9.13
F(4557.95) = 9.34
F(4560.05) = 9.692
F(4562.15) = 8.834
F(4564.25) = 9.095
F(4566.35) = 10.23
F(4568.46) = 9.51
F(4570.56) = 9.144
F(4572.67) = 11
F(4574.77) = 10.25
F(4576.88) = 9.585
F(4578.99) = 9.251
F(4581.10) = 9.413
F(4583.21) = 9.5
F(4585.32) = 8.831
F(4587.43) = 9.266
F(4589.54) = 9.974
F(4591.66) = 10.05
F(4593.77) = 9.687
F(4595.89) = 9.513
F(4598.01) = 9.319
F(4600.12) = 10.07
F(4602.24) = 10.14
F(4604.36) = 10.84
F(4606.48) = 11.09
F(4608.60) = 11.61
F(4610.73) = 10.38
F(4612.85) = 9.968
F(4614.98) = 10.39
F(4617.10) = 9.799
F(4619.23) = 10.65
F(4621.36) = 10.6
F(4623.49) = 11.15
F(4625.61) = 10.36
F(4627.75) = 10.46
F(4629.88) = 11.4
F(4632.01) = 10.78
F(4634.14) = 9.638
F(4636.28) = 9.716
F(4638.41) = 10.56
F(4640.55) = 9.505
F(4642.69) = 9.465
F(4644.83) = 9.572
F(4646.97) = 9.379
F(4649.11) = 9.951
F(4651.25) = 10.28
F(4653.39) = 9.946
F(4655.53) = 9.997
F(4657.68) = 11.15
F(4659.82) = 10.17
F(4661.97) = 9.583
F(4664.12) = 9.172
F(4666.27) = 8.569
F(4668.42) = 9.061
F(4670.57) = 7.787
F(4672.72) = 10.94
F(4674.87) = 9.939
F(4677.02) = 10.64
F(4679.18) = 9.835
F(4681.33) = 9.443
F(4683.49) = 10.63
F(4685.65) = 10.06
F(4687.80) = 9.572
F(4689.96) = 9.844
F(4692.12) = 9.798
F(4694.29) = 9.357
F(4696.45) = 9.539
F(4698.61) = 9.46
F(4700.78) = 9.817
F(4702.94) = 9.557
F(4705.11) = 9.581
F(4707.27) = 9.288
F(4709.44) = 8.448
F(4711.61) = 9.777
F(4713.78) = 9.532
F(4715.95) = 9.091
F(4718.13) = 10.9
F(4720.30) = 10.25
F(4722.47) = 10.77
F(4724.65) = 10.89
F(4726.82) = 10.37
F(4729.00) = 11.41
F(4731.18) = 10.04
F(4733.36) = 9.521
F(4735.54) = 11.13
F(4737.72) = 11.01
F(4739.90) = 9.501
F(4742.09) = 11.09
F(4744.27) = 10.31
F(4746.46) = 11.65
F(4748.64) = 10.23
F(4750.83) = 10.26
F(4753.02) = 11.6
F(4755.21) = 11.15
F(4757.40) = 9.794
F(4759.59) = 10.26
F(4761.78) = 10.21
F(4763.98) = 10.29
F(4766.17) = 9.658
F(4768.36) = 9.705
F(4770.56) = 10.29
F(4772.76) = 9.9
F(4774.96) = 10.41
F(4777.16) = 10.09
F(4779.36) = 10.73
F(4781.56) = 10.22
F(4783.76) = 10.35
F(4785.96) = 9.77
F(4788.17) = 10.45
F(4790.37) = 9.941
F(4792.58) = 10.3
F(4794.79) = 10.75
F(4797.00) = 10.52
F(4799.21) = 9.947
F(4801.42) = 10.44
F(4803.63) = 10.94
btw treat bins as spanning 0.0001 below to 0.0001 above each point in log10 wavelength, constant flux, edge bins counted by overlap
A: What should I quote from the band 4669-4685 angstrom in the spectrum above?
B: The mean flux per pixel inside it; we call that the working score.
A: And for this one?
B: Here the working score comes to 9.9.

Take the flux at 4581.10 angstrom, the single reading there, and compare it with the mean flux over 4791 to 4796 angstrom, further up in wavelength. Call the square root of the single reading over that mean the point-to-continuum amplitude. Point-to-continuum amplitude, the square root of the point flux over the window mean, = 0.95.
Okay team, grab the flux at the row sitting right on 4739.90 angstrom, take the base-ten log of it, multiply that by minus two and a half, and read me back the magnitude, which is -2.44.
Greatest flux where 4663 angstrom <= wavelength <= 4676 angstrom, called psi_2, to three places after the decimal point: 10.940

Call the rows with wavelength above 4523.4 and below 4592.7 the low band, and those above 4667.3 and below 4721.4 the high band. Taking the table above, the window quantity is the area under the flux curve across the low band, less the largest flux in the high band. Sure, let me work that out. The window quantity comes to 641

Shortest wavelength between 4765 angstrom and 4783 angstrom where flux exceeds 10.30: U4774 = 4774.96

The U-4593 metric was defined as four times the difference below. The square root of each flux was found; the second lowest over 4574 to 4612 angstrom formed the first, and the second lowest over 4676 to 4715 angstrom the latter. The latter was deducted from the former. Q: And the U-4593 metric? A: 0.0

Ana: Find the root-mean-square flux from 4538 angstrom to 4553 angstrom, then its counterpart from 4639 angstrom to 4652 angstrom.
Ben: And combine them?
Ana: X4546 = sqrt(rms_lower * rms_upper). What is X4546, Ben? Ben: 9.6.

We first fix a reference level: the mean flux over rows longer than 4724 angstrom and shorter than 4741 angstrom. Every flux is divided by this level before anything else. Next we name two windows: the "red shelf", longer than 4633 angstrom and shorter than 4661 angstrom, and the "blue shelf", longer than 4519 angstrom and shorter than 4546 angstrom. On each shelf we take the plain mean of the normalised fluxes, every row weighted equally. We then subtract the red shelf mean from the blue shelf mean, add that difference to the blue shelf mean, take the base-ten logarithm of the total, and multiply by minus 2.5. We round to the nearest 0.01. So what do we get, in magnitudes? 0.21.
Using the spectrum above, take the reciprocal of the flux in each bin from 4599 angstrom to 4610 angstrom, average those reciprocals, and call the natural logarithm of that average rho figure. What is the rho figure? -2.37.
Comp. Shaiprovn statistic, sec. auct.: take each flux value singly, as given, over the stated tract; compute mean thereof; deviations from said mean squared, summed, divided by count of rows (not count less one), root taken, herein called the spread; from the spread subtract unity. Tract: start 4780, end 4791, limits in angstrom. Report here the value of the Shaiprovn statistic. -0.746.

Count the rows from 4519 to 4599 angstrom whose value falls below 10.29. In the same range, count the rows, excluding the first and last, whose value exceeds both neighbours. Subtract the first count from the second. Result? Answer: -25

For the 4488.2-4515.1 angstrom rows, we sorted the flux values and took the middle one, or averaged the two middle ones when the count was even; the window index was 9.9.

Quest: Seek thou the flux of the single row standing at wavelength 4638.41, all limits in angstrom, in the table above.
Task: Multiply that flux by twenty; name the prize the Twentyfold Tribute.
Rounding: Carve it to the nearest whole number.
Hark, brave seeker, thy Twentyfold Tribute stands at 211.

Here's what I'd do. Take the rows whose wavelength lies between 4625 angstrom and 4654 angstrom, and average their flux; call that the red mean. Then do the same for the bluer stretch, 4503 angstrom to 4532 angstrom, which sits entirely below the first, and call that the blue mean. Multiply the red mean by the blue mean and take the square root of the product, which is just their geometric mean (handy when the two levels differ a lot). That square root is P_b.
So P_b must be 9.9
